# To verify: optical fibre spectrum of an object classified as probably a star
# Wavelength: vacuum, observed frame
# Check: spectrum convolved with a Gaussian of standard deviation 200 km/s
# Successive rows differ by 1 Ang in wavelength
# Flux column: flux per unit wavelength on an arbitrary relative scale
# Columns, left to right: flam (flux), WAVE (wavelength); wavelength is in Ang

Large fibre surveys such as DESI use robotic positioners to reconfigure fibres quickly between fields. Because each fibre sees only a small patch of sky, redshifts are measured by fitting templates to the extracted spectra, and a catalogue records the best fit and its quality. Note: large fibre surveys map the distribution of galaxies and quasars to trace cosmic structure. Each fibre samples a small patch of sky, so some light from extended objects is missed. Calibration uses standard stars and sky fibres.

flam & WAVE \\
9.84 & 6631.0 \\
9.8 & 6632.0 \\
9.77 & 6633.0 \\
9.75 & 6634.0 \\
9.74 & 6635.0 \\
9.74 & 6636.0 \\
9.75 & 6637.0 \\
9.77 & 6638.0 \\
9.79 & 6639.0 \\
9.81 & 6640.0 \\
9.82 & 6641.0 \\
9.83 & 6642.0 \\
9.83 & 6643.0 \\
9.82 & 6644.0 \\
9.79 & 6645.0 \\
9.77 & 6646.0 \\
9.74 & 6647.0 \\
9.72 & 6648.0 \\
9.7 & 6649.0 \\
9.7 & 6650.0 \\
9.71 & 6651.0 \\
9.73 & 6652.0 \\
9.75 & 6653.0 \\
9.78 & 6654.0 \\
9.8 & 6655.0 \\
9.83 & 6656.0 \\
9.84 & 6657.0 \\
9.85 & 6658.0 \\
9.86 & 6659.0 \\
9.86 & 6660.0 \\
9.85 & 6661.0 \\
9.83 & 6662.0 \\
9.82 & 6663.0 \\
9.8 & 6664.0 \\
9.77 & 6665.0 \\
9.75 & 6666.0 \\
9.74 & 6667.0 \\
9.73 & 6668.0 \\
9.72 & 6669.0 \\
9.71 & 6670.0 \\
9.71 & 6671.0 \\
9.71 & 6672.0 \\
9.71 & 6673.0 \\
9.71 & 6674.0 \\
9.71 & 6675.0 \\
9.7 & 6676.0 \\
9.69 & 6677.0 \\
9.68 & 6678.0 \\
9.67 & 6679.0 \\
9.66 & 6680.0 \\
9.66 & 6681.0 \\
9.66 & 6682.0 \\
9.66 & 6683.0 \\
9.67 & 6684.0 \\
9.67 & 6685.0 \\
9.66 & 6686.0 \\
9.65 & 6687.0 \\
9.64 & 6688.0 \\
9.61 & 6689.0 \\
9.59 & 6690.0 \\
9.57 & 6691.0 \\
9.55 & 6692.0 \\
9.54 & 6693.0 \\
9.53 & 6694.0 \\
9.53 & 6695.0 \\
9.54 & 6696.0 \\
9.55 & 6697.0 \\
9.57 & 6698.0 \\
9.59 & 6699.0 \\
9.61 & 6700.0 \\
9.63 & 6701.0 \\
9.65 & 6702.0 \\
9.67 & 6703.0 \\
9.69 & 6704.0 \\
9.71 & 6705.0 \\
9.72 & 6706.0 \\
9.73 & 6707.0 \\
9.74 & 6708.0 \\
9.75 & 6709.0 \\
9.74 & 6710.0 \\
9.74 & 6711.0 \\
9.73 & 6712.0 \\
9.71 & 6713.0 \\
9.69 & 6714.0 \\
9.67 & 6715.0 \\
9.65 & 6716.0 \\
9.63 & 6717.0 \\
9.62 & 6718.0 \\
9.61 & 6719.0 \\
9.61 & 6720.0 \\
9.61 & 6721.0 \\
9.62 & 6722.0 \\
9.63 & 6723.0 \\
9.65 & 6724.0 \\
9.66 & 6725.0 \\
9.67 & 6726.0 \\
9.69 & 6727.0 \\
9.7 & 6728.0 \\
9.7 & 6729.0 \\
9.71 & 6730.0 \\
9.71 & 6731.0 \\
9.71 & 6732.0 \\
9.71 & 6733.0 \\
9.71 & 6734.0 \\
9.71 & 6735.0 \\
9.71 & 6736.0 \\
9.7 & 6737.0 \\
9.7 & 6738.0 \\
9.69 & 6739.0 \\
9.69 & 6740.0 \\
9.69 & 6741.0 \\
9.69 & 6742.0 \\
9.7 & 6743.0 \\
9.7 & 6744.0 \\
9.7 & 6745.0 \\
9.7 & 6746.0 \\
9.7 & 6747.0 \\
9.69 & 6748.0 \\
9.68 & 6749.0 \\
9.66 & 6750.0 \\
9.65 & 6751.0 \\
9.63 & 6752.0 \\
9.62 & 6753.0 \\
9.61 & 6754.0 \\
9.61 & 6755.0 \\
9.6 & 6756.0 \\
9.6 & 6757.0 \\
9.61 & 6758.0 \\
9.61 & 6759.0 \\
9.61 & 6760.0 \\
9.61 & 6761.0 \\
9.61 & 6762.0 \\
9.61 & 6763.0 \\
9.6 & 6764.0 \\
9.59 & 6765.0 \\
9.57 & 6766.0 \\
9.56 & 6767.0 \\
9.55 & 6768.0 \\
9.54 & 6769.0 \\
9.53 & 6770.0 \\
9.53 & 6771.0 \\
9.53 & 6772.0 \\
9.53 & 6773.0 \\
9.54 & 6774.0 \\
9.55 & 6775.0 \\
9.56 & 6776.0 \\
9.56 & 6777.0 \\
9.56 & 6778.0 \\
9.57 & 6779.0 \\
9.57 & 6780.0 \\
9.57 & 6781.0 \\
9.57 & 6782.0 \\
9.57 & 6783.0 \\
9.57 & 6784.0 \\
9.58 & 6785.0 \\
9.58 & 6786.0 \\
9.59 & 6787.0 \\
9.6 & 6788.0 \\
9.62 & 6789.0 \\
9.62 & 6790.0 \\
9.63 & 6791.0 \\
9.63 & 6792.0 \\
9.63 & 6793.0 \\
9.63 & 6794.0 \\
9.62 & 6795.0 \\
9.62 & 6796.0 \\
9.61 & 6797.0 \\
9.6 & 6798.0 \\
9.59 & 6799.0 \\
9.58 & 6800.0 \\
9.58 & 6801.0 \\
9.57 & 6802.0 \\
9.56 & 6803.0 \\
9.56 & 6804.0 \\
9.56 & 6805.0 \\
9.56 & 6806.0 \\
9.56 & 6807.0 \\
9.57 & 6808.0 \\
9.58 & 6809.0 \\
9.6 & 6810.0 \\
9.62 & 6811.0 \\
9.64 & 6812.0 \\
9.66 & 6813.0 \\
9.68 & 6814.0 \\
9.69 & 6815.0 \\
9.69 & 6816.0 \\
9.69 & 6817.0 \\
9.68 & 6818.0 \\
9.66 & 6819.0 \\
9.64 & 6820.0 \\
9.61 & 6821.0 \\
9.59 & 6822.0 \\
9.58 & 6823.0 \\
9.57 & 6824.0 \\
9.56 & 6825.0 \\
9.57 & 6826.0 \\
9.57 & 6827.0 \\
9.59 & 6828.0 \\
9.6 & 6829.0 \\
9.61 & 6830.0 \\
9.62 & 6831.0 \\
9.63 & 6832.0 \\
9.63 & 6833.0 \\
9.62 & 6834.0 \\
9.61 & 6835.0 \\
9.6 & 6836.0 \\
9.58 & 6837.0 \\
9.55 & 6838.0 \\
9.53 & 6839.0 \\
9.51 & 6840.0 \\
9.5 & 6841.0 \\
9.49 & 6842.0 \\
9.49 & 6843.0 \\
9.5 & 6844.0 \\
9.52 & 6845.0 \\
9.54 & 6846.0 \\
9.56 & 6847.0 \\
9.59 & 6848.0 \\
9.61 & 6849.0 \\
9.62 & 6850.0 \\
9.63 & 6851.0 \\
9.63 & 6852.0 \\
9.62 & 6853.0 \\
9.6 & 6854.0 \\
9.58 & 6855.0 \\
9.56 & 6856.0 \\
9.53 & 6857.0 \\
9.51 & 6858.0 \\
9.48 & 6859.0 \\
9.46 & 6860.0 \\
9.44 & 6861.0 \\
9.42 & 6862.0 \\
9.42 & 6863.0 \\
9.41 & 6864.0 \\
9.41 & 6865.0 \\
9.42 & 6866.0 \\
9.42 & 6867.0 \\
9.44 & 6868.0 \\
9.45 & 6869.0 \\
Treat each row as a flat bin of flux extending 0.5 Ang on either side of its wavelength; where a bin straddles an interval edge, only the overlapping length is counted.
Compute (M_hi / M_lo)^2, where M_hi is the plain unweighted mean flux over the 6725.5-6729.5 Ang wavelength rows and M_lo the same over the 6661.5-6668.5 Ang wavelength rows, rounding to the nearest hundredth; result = 0.98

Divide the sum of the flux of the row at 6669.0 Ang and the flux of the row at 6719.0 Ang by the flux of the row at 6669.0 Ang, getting 1.99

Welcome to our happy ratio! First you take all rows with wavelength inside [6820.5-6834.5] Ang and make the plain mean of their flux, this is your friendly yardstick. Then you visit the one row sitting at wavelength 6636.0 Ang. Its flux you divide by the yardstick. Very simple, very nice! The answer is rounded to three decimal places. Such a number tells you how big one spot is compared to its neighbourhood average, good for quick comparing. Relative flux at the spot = 1.015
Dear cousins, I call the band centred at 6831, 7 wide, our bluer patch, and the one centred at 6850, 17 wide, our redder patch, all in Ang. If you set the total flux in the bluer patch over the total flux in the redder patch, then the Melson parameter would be 0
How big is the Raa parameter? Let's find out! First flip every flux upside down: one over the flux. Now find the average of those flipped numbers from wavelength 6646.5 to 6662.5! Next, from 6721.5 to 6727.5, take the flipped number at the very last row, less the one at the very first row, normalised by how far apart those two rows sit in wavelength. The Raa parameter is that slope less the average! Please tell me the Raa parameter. -0.1024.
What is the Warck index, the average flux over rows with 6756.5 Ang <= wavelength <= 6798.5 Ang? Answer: 9.584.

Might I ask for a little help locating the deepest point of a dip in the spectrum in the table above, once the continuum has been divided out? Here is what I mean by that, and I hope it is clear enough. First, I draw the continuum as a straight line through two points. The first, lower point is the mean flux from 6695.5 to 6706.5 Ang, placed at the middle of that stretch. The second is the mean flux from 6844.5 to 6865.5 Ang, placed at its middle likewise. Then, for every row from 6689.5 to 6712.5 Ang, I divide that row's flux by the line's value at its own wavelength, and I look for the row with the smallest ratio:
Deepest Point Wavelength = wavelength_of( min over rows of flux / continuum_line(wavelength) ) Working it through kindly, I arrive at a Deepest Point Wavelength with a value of 6694.0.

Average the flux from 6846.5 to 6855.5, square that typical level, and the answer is 92.2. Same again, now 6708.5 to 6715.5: 94.5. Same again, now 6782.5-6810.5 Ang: 92.0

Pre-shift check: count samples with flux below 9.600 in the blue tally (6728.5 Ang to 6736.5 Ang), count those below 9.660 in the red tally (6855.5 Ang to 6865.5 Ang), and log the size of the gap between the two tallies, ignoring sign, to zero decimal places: 10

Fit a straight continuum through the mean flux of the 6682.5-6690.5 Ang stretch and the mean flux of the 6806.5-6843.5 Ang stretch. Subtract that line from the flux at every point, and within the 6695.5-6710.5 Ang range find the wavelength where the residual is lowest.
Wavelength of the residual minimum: 6696.0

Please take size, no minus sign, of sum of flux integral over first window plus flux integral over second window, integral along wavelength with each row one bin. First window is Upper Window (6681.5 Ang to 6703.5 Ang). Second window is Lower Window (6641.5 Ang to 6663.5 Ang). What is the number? 427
